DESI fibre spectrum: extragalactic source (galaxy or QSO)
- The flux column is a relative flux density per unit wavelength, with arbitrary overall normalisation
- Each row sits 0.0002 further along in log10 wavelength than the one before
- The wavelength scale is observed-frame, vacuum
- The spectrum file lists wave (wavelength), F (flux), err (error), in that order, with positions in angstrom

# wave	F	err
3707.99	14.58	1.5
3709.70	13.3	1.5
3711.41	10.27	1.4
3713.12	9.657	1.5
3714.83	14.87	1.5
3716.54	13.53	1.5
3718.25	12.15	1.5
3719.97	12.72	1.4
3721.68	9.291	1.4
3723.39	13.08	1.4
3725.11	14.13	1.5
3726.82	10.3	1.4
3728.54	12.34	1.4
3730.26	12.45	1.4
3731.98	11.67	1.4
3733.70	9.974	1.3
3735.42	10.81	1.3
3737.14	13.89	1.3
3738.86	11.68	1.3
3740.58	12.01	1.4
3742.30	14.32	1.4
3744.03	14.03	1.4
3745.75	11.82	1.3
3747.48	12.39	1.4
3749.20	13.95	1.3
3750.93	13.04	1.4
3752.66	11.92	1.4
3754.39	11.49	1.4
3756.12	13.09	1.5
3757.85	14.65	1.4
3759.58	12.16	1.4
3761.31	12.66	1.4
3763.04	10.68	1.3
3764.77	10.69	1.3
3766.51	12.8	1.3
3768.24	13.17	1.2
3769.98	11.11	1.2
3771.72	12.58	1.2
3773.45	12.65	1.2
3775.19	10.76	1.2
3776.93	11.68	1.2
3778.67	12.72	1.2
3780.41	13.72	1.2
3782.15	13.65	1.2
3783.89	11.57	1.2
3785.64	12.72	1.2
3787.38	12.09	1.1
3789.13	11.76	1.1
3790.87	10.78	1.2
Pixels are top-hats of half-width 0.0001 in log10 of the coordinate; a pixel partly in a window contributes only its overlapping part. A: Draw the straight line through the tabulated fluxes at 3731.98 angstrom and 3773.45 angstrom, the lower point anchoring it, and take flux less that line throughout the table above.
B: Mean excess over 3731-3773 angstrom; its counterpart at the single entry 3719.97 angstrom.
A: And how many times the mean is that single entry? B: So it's 6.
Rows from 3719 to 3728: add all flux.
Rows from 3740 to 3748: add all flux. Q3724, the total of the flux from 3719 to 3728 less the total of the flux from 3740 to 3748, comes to -5.0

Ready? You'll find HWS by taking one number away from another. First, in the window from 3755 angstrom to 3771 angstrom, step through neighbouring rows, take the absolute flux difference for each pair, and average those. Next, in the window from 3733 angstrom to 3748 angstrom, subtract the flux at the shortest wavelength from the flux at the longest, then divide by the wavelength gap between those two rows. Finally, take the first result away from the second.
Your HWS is -1.21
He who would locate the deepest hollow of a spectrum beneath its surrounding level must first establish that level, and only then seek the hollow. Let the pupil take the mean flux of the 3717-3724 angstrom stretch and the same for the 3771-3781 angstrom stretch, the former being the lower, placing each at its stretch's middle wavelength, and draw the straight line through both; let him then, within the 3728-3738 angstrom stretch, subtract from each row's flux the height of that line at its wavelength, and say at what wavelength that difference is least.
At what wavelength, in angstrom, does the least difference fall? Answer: 3733.70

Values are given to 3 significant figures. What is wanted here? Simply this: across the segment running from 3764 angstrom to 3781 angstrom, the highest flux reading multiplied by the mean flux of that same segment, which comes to 167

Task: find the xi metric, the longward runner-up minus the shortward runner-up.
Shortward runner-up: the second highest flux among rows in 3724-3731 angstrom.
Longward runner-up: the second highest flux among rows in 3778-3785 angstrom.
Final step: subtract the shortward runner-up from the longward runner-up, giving 1.2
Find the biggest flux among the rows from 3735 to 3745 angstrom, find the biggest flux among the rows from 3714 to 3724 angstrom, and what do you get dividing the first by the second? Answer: 0.96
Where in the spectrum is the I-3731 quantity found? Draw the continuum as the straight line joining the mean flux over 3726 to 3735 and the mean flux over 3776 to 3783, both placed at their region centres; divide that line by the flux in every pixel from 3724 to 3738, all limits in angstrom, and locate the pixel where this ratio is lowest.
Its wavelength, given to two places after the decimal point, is 3725.11 angstrom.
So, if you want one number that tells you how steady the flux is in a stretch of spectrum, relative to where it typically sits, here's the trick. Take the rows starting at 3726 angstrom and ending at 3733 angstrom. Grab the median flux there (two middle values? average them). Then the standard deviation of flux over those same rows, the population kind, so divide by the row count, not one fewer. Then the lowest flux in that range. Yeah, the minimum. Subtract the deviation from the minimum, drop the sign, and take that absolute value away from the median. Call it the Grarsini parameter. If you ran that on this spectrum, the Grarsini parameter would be 2.6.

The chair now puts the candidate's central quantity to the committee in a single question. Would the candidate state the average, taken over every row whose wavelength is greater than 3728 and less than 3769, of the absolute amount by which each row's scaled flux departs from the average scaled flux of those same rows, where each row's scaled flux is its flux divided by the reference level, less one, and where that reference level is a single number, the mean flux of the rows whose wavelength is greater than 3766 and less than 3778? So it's 0.080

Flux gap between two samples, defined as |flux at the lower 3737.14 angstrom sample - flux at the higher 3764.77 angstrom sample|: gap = 3.2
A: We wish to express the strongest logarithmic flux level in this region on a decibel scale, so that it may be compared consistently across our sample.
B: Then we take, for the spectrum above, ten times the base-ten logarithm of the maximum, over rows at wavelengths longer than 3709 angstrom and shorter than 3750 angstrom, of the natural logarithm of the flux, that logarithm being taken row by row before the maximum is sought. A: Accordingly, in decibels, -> 4.31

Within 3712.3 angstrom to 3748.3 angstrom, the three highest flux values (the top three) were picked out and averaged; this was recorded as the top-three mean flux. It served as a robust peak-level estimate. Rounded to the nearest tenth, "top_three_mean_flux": 14.4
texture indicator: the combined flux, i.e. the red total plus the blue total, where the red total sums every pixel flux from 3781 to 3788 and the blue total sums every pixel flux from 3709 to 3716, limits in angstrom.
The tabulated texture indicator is 98.1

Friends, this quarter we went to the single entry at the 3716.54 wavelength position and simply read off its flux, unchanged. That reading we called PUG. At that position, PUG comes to 13.53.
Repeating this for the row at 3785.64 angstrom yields 12.72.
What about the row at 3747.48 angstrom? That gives 12.39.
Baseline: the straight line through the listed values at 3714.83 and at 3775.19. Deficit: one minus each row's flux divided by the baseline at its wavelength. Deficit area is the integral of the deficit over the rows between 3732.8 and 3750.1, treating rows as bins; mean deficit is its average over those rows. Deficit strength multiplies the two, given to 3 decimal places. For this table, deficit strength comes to 0.030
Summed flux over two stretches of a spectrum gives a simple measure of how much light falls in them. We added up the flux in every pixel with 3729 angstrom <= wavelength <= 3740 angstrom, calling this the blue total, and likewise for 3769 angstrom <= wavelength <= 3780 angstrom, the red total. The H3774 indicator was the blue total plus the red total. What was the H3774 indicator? 142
